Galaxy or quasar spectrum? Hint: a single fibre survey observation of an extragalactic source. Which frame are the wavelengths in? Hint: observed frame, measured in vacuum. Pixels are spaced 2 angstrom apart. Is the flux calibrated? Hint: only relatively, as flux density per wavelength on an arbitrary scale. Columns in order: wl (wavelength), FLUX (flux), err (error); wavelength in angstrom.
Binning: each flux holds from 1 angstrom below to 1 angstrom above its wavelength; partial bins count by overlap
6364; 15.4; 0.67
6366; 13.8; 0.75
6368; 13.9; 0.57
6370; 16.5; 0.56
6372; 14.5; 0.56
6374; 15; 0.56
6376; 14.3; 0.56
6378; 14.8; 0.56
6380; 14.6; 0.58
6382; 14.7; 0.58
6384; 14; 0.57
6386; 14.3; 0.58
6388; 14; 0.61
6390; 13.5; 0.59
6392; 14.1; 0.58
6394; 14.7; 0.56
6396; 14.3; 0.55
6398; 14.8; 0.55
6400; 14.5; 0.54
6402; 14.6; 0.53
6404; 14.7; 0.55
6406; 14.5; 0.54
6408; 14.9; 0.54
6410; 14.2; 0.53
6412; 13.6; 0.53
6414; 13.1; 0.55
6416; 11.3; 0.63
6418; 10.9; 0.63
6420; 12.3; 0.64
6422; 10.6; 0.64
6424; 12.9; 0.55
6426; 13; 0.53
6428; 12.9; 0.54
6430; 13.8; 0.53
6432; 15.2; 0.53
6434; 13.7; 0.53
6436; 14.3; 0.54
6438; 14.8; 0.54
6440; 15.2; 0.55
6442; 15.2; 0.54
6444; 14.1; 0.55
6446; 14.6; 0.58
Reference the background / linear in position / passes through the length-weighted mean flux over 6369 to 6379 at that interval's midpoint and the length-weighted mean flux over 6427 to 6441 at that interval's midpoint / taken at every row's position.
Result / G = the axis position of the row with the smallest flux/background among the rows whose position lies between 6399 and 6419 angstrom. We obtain 6418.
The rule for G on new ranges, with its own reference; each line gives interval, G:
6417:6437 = 6422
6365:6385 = 6366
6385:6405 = 6390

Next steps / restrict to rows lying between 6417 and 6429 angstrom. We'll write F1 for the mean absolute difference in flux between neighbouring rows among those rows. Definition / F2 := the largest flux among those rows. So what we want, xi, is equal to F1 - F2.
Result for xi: -11.9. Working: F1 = 1.1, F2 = 13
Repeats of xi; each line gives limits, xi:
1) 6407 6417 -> -14.0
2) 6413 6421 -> -11.9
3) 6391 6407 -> -14.5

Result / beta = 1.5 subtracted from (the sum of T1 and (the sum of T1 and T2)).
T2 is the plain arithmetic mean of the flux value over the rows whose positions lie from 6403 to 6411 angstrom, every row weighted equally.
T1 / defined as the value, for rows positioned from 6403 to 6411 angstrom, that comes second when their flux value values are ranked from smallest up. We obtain 42.1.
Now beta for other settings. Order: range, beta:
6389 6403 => 41.1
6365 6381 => 41.0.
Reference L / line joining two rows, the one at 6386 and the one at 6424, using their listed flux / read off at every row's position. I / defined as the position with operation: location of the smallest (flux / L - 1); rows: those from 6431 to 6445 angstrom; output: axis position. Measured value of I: 6434 angstrom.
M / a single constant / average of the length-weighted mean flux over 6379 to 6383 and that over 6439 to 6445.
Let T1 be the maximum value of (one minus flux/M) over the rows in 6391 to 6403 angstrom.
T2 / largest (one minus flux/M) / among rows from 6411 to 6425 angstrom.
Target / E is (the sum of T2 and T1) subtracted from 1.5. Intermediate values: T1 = 0.044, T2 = 0.28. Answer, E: 1.18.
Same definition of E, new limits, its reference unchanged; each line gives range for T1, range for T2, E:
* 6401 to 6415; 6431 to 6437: 1.32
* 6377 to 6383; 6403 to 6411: 1.45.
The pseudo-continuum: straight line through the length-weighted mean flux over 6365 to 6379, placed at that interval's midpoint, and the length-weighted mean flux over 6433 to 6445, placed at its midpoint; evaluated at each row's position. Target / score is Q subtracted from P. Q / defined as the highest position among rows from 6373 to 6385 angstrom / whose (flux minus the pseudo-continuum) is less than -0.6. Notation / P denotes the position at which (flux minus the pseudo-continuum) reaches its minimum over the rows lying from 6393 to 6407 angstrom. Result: 12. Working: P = 6396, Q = 6384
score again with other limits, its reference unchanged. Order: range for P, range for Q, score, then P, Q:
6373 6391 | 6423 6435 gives -44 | 6390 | 6434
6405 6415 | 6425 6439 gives -20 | 6414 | 6434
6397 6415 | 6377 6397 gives 24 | 6414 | 6390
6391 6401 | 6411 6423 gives -30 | 6392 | 6422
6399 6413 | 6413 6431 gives -18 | 6412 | 6430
